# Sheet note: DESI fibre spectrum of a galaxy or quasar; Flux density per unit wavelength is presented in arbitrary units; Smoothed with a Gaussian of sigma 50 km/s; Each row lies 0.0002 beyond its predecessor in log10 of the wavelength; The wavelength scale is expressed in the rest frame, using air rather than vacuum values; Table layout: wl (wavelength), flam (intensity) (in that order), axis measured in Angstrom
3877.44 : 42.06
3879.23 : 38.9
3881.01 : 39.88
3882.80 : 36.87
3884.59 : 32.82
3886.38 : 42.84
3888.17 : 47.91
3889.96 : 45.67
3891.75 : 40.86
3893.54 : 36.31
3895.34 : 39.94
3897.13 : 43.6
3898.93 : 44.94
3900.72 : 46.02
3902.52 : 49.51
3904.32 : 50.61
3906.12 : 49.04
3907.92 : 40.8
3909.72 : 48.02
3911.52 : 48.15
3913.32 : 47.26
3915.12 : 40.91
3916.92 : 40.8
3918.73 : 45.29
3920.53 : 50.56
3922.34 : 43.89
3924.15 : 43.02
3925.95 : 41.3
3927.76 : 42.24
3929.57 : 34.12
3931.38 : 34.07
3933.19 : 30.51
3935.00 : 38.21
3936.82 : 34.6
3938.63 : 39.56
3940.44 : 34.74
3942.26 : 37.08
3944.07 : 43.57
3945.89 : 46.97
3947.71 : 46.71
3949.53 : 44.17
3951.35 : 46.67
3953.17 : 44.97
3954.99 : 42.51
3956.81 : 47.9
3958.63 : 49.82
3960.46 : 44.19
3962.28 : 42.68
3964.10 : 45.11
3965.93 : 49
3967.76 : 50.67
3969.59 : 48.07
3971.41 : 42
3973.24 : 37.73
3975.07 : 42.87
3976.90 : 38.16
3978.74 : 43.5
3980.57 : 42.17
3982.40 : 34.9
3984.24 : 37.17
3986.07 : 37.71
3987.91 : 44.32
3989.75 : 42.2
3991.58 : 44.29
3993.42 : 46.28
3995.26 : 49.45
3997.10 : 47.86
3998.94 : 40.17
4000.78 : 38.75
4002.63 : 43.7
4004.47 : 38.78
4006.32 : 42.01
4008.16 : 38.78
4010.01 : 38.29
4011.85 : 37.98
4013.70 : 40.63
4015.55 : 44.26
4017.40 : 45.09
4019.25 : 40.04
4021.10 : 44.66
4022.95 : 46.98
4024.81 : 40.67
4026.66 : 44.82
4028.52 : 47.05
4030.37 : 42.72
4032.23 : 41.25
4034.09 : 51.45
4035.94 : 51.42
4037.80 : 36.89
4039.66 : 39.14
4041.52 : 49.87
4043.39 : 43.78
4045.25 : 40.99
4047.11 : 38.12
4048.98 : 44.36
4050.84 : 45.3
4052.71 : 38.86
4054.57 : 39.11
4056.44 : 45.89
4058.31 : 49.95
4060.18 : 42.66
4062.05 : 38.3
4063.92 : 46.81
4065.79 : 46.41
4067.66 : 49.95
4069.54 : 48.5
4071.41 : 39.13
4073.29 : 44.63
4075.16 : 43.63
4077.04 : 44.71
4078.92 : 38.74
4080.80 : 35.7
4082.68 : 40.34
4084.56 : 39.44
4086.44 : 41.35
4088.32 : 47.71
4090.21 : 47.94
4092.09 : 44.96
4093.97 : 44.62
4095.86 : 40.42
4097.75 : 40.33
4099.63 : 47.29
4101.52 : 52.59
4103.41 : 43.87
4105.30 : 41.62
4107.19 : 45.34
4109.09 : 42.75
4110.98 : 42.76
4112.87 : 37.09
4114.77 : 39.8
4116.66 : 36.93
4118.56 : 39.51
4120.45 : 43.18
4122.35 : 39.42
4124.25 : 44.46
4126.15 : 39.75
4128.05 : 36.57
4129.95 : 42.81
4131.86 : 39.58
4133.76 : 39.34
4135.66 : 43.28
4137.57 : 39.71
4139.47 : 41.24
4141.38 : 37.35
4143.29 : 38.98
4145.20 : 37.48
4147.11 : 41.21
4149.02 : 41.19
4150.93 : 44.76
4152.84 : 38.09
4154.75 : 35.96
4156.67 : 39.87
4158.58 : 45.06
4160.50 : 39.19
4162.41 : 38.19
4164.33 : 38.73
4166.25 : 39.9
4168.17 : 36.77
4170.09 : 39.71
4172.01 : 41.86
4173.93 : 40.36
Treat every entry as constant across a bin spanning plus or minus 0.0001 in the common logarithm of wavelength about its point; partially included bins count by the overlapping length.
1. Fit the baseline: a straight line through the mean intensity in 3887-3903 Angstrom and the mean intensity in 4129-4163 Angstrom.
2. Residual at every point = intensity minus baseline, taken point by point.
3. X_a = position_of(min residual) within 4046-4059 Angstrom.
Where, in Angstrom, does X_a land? 4047.11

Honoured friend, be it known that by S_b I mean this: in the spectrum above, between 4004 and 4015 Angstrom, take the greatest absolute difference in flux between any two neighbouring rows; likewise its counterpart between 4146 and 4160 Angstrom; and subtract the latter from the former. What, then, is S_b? -3.4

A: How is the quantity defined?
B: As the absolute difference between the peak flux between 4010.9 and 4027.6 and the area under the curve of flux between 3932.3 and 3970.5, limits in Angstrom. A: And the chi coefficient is 1605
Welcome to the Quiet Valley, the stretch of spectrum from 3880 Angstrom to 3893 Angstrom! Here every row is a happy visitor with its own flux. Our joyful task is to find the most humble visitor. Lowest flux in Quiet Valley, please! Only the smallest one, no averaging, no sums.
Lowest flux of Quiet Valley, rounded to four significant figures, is 32.82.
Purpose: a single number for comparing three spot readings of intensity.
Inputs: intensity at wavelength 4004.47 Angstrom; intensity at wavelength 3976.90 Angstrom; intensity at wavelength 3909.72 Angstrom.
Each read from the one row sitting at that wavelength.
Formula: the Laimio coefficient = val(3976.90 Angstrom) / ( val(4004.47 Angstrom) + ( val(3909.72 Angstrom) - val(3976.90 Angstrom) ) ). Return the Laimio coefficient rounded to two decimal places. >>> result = 0.78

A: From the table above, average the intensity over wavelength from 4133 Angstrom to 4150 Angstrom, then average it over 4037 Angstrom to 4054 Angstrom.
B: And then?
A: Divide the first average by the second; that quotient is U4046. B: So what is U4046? 0.95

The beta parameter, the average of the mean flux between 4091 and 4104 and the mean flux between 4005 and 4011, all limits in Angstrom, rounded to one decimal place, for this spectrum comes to 42.3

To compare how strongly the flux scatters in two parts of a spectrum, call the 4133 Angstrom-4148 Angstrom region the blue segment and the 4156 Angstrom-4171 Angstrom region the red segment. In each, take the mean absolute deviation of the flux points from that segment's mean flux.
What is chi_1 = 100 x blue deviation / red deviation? 107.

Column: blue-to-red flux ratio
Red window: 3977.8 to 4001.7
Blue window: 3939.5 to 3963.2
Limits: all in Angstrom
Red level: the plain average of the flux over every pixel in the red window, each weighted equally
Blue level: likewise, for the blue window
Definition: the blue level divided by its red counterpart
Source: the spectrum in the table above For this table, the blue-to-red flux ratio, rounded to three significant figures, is 1.04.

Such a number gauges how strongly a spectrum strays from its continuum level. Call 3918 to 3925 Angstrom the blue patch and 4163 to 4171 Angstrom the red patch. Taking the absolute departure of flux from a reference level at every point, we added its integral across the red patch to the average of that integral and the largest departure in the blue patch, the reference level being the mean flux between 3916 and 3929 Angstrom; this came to 62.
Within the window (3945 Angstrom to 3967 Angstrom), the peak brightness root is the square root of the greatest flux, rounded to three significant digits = 7.06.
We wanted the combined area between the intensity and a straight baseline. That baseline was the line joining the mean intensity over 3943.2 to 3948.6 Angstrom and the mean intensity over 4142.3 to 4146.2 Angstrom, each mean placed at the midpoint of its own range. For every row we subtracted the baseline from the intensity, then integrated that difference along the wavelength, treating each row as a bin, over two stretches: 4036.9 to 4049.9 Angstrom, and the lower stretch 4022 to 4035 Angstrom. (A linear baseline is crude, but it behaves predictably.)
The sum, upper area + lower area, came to 29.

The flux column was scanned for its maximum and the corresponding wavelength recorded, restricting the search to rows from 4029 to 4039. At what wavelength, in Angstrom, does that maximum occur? 4034.09 Angstrom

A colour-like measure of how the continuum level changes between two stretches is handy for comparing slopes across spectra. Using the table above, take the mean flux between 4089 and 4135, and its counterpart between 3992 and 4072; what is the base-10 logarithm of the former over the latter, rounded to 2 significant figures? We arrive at -0.012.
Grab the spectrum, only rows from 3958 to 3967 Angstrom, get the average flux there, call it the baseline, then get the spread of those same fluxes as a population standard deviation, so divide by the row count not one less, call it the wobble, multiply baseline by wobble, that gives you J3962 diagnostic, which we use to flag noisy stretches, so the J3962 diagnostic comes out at 128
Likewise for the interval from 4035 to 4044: 253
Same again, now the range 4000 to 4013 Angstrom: 81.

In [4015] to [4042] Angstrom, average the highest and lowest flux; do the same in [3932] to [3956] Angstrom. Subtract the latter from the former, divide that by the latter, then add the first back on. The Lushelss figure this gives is 44.3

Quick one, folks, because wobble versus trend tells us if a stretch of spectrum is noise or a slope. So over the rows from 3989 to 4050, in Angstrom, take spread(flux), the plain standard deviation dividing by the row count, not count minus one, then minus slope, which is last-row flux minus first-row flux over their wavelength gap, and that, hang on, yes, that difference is 4.0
